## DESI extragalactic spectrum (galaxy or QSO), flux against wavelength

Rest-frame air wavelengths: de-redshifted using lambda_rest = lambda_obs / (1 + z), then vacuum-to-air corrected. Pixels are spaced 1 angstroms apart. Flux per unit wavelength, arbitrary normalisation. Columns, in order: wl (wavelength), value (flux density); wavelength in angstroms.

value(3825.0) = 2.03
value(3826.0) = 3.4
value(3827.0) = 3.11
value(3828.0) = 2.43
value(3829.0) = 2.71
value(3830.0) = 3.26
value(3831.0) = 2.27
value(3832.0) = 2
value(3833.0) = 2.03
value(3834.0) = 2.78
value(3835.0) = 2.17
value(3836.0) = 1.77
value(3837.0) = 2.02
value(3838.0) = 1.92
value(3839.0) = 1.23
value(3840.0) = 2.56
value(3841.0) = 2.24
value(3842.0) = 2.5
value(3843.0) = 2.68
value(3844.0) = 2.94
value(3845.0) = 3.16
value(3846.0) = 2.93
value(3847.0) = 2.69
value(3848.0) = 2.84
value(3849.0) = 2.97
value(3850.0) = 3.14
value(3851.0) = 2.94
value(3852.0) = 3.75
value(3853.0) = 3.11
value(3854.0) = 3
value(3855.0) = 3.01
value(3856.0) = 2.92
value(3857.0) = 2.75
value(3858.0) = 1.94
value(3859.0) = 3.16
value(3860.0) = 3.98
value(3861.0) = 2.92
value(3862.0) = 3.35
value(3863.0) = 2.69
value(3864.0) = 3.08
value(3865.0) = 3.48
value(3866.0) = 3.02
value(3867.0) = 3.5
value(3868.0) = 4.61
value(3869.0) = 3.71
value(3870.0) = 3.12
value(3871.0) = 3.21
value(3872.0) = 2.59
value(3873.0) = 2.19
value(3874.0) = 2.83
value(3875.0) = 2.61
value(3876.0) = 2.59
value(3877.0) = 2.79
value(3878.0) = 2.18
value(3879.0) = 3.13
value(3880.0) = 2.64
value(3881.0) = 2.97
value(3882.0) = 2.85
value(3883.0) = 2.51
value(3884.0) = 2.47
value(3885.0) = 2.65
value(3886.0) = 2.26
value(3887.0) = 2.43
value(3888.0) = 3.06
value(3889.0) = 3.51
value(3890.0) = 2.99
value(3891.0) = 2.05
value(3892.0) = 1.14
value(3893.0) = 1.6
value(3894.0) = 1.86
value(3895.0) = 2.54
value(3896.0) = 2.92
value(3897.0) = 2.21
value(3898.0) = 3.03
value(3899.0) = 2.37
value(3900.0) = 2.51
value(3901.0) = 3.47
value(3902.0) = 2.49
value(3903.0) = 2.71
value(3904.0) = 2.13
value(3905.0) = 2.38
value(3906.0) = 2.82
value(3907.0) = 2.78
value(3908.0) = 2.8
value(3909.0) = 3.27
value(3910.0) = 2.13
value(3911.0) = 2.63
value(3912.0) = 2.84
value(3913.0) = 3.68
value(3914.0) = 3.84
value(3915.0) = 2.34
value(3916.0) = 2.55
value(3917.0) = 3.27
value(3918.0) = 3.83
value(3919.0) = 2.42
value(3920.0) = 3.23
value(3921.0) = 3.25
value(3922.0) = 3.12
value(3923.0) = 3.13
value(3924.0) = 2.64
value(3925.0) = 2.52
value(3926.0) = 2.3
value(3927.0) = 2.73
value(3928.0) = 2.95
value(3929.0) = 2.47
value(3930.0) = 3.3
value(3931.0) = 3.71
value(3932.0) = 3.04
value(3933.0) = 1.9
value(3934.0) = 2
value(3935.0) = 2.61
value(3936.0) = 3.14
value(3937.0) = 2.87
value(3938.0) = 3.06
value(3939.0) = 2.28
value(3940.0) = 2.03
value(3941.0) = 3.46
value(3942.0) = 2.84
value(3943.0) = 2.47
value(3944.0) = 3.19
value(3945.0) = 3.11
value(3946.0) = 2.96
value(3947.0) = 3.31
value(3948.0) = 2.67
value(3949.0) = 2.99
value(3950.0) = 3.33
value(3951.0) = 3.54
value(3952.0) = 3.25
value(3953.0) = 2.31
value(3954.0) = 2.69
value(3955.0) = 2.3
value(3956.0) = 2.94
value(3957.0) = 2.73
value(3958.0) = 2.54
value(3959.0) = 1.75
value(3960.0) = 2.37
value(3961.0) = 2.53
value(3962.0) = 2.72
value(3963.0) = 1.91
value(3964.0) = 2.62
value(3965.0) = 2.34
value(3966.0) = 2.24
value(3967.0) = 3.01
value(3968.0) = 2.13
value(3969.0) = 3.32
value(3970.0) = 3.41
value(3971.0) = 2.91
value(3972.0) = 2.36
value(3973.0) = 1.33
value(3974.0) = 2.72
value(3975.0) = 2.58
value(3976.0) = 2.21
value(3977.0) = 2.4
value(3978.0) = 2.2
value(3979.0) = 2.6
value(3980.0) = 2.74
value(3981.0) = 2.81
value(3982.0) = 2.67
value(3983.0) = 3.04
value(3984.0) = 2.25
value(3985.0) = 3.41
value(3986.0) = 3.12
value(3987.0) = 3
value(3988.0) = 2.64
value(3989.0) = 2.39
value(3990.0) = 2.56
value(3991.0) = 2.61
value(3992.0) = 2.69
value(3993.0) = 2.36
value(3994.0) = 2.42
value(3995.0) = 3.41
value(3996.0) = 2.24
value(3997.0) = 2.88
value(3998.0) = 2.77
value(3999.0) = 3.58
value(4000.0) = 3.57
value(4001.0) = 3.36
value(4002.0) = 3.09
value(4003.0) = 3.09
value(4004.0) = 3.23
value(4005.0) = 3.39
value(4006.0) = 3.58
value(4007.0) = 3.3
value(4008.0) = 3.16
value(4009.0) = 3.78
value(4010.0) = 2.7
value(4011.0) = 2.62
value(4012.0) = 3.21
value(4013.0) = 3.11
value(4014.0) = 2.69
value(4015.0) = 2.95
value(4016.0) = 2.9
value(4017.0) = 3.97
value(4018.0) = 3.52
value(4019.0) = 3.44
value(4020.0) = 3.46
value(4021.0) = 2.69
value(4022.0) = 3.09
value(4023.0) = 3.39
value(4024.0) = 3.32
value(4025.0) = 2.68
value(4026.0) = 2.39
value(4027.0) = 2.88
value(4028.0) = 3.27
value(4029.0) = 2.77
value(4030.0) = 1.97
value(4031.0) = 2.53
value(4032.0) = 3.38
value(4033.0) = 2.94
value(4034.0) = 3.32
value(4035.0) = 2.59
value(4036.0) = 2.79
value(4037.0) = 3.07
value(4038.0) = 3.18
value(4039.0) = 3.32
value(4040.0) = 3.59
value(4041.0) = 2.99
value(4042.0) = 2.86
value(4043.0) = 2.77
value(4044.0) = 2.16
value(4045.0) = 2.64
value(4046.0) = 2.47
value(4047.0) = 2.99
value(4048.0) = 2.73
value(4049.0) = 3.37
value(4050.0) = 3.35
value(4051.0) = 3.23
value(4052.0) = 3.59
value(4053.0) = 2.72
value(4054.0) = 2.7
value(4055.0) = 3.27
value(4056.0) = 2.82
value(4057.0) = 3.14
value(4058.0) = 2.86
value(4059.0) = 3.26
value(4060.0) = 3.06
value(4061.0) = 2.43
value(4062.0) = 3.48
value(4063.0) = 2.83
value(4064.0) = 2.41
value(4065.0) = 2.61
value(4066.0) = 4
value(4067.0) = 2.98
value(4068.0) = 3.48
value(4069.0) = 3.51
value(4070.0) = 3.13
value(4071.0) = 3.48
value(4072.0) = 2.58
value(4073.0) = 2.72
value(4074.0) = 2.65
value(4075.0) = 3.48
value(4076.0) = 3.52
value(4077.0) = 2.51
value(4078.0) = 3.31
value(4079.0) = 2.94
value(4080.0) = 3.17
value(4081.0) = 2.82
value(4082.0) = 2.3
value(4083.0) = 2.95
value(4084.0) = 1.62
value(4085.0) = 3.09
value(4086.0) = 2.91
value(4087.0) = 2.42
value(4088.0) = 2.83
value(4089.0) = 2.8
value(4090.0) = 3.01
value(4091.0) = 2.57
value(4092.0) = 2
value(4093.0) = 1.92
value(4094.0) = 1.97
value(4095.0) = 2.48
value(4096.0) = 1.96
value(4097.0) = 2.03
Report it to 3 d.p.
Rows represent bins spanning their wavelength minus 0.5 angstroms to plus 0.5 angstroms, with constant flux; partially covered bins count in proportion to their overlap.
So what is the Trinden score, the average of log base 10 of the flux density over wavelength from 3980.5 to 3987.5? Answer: 0.459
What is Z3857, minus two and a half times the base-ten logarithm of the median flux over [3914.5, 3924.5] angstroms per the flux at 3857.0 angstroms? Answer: -0.14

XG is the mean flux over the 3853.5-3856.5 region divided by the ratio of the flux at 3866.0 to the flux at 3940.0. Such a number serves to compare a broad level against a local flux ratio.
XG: 2.0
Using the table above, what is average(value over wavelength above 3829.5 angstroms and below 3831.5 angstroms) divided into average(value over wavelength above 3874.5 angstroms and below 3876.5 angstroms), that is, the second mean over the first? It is 0.94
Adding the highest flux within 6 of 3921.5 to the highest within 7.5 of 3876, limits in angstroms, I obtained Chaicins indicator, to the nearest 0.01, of 7.54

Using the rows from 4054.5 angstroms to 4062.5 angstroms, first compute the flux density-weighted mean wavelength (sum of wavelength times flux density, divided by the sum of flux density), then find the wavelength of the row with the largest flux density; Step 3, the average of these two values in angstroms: 4060.2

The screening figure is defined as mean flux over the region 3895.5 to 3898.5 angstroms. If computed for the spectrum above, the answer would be 2.72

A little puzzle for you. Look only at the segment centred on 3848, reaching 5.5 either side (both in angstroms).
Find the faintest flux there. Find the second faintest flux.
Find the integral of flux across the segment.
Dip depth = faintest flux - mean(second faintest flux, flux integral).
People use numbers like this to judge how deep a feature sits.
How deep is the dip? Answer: -15.2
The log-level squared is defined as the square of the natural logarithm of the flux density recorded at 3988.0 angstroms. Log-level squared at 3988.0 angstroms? 0.94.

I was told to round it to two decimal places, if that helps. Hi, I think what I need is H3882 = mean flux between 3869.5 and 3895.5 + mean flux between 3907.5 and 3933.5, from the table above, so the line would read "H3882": 5.49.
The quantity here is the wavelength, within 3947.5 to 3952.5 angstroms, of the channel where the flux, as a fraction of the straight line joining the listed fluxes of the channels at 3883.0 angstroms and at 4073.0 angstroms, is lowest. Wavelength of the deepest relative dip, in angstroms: 3948.0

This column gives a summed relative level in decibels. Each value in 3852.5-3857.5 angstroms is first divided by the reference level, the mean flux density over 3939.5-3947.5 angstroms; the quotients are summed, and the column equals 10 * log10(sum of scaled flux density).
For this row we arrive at 7.04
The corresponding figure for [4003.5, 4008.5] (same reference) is 7.56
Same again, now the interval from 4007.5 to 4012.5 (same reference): 7.24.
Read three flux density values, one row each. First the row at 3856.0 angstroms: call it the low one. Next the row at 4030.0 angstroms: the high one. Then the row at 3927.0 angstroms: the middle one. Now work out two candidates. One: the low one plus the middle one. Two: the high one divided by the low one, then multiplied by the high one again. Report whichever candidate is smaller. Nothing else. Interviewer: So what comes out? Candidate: 1.3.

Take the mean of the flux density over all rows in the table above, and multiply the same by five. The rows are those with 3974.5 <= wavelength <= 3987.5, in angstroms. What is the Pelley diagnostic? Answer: 13.5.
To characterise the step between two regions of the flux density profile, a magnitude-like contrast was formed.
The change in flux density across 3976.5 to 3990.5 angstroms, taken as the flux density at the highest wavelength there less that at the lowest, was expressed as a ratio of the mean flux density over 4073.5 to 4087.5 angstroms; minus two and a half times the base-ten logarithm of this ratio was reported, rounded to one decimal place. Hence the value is 3.1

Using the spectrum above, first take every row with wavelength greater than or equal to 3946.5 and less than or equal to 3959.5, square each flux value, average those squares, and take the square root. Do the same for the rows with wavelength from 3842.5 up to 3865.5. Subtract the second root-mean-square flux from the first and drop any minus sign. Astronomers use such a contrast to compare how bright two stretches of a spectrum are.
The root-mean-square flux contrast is 0.21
